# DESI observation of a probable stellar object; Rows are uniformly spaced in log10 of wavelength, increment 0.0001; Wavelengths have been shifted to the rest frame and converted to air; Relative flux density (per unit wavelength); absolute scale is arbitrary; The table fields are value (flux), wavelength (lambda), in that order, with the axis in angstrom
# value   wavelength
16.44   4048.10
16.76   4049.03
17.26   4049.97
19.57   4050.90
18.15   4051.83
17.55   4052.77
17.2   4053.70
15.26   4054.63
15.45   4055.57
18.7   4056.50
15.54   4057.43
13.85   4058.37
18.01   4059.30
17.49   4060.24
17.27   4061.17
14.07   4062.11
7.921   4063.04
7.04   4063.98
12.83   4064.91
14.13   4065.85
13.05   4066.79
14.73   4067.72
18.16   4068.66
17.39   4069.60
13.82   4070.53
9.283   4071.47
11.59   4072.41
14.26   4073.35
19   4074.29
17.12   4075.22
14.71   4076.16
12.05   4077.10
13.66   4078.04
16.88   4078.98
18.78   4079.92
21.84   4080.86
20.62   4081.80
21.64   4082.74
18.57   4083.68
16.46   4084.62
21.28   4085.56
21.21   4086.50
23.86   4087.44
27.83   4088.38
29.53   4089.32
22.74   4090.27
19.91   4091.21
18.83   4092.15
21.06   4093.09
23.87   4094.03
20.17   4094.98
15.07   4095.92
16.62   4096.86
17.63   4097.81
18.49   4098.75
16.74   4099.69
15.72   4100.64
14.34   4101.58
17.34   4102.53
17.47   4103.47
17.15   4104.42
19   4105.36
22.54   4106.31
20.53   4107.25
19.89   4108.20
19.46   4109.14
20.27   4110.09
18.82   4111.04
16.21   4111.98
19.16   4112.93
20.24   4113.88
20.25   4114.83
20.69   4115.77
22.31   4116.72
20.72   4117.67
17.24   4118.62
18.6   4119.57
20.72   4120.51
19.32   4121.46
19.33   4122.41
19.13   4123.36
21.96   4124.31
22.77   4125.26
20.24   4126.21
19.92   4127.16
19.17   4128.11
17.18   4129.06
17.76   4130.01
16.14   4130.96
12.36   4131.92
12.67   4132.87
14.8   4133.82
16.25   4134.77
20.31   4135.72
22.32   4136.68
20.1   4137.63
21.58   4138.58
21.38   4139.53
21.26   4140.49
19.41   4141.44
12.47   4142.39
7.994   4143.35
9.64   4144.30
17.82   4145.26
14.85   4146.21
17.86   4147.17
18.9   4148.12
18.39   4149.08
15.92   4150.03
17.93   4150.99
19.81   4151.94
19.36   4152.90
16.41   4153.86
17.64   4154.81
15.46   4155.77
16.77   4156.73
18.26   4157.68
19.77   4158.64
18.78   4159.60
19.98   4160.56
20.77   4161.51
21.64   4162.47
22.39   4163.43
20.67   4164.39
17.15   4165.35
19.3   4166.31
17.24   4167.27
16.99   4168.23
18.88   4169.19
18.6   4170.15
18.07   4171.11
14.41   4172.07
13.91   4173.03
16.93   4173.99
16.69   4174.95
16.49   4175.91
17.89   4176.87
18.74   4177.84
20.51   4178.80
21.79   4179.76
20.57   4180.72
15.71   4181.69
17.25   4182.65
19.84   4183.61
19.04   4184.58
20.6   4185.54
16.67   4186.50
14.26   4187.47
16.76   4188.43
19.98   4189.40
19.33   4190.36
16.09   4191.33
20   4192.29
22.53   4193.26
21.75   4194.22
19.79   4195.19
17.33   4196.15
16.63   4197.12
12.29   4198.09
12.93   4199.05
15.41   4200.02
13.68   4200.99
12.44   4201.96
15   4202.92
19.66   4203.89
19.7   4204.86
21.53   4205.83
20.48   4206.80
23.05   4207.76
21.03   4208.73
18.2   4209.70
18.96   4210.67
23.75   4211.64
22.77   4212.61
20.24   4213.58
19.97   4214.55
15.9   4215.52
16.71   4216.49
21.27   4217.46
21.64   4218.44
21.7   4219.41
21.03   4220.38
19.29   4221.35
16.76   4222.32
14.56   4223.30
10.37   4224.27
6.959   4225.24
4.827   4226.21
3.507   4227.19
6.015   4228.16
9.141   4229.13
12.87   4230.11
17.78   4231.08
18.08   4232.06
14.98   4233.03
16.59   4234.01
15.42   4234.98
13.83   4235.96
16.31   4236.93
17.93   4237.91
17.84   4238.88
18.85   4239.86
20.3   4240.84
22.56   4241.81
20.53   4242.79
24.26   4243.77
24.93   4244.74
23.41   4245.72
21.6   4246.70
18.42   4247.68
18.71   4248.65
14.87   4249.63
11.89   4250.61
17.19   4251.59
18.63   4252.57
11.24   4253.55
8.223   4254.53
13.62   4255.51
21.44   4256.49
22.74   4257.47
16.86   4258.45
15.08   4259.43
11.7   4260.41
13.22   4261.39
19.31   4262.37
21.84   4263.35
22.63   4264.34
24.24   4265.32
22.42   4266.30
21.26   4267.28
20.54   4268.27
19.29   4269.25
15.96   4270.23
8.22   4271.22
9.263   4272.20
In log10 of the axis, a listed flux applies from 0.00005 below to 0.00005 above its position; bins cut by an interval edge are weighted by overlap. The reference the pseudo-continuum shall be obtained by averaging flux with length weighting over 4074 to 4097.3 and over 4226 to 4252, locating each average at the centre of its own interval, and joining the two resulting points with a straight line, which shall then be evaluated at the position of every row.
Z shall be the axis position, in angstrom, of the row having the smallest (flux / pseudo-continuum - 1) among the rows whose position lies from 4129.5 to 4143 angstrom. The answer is 4131.92 angstrom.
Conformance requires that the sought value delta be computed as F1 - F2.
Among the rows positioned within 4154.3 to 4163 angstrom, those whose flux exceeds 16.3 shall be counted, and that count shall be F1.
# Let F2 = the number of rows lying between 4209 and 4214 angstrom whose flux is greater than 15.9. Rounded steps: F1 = 8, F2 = 5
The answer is 3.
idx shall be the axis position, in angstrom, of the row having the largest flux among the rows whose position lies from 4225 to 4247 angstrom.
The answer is 4244.74 angstrom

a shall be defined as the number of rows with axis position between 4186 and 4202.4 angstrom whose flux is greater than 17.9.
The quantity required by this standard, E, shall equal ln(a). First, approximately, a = 6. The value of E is 1.79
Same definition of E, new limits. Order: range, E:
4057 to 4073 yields 0.69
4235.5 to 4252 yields 2.40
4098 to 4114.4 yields 2.30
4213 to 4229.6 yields 1.95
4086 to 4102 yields 2.40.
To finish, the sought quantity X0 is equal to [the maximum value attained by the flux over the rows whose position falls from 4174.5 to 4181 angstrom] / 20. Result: 1.09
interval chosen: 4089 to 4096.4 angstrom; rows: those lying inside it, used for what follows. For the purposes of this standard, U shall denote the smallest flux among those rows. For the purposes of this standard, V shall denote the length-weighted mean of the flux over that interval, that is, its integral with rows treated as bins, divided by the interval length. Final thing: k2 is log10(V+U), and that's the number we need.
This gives 1.56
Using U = 15.07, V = 21.2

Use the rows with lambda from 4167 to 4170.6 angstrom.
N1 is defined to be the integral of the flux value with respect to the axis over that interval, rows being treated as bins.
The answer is 65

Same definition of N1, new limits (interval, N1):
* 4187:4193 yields 108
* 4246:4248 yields 41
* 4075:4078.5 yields 50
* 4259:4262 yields 41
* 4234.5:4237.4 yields 44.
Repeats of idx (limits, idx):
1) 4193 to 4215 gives 4211.64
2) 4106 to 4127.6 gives 4125.26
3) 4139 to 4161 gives 4139.53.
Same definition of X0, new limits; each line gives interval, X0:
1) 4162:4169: 1.12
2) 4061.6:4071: 0.91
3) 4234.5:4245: 1.25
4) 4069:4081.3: 1.09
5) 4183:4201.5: 1.13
